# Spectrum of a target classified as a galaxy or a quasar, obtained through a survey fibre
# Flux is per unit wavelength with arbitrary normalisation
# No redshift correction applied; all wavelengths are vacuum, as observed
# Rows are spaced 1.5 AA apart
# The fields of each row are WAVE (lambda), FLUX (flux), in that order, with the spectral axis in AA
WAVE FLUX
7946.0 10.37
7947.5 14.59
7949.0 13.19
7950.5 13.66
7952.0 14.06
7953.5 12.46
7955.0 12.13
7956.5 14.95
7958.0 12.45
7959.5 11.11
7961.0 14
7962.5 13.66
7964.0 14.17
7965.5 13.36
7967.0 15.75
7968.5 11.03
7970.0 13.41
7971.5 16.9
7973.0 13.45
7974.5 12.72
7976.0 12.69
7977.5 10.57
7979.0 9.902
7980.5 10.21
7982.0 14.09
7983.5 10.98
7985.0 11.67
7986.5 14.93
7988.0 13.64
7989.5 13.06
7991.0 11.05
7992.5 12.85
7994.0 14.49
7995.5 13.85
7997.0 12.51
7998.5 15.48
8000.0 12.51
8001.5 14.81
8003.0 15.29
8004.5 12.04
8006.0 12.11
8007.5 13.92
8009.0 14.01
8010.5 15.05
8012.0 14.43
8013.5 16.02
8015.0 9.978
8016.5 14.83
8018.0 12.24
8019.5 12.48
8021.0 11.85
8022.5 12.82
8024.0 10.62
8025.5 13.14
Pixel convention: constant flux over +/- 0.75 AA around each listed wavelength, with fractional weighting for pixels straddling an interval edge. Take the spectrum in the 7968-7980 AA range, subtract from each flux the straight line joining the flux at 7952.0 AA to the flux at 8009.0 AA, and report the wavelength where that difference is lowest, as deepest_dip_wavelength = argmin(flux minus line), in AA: 7979.0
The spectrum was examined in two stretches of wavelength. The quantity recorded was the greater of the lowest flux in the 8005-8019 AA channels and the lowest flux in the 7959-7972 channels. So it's 11.0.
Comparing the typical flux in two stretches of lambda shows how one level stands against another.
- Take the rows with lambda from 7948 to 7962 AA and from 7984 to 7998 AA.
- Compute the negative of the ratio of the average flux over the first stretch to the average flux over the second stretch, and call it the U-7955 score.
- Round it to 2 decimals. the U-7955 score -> -1.00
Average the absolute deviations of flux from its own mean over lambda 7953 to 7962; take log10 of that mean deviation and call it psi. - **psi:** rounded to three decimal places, 0.035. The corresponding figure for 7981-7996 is 0.057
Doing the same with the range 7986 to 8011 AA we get 0.036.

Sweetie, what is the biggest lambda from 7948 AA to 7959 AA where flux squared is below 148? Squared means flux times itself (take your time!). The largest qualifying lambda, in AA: 7955.0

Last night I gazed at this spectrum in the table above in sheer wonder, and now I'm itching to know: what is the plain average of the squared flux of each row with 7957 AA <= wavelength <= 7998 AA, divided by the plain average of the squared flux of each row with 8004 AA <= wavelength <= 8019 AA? 0.92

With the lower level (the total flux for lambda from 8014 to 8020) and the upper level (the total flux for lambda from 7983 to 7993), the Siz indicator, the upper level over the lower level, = 1.8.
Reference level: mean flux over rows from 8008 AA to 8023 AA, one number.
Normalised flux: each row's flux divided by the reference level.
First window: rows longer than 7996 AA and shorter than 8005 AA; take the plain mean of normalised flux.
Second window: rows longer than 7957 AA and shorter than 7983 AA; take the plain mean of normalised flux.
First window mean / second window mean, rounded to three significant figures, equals 1.07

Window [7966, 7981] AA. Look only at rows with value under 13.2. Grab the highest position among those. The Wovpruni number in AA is 7980.5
